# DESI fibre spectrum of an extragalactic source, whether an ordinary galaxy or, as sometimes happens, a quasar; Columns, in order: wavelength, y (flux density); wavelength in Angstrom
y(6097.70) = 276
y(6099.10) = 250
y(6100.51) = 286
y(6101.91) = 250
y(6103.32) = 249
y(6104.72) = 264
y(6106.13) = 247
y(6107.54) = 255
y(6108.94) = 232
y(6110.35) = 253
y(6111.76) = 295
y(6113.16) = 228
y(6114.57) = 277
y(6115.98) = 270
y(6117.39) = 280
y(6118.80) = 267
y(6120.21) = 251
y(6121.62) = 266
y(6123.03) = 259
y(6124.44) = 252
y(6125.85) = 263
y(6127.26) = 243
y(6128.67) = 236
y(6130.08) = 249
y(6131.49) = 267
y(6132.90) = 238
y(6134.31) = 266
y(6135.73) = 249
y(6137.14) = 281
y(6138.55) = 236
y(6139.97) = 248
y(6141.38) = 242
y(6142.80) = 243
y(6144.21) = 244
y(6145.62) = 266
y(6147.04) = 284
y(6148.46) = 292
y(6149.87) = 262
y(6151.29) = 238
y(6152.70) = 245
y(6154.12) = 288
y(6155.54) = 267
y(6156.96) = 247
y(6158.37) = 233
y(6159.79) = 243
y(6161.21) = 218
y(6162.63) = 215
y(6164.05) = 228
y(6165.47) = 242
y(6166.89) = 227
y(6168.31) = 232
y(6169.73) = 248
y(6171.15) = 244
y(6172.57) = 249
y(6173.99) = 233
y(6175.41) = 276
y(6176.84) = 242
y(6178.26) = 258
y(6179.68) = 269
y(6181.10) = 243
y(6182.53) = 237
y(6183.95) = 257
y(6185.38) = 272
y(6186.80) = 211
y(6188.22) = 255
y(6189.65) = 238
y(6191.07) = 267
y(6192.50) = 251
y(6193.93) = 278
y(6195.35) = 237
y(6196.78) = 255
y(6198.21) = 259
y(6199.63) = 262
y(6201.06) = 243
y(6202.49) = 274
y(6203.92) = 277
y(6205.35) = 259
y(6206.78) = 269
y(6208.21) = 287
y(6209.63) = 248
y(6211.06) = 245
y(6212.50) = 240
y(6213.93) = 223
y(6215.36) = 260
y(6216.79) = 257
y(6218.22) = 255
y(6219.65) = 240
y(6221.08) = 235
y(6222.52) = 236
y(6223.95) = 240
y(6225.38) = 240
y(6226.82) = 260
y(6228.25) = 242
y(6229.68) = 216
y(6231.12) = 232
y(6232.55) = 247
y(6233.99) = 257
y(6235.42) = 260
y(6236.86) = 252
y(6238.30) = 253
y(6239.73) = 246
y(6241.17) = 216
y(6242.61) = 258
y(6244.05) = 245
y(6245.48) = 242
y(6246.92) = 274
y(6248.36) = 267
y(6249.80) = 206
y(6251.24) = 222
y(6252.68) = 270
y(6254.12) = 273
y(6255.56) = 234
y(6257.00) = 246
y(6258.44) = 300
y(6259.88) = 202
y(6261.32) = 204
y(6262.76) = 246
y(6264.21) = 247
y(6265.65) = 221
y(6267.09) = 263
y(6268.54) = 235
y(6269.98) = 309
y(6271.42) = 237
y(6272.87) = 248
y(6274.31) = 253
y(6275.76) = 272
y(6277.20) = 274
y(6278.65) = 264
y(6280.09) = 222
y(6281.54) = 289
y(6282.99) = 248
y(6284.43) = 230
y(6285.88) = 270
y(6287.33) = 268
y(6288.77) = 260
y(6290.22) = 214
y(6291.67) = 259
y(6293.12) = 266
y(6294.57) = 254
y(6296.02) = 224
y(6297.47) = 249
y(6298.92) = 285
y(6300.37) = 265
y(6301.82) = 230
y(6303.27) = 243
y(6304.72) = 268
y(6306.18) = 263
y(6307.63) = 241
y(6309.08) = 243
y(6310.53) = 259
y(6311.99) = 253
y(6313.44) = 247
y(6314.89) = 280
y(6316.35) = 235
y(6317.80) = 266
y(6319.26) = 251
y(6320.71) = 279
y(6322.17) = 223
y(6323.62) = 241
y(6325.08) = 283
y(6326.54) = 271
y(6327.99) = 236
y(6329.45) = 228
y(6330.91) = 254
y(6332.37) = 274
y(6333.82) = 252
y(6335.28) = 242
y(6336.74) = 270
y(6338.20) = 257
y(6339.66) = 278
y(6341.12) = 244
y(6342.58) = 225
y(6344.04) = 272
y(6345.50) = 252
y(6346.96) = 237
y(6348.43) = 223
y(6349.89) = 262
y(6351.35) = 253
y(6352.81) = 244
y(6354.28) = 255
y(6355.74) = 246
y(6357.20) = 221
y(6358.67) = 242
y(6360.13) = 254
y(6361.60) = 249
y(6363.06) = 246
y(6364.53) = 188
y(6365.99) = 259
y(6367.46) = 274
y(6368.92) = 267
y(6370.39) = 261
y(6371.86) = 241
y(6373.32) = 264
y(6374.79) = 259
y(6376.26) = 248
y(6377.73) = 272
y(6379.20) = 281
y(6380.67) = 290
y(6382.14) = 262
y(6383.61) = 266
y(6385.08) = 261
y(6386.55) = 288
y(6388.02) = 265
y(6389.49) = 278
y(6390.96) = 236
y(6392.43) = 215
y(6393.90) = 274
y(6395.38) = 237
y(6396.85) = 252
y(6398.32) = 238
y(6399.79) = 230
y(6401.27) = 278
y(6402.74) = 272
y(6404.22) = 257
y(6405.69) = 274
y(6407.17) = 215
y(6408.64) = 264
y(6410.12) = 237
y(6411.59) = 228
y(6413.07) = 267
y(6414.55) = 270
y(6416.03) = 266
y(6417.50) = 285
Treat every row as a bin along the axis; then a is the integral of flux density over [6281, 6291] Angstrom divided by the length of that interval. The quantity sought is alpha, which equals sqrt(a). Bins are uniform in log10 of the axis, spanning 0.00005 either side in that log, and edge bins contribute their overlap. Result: 15.9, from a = 254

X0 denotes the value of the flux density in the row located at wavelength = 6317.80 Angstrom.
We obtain 266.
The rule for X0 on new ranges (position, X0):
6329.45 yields 228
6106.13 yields 247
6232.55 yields 247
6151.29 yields 238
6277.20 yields 274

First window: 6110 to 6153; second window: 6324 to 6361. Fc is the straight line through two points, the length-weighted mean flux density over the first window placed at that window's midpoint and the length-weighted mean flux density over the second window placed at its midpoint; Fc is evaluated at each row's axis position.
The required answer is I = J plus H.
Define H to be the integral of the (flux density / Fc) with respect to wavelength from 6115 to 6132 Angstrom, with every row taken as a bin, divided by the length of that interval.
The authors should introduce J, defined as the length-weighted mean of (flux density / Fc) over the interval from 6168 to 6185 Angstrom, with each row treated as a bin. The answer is 1.98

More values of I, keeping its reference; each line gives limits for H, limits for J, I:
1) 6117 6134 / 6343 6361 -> 1.97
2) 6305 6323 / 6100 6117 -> 2.01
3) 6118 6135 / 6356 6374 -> 1.98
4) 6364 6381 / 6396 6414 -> 2.05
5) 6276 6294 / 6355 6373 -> 2.00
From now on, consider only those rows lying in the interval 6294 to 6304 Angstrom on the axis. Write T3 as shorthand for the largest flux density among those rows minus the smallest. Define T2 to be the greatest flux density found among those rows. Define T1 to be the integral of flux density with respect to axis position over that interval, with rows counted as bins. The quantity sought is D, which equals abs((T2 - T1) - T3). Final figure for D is 2276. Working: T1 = 2500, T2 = 285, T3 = 61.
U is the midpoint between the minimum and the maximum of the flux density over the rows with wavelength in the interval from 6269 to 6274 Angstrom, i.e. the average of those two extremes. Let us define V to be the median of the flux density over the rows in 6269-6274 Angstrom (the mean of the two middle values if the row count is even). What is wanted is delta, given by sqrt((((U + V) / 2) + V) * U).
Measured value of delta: 373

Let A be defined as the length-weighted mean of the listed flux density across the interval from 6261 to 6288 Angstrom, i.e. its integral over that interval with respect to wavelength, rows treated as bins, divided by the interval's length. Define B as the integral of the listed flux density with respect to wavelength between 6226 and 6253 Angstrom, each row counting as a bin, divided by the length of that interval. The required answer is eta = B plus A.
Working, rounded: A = 253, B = 245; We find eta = 498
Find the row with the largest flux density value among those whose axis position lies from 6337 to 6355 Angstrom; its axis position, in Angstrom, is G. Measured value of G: 6339.66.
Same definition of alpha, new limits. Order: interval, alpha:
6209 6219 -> 15.7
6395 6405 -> 15.9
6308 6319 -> 15.9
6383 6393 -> 16.1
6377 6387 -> 16.5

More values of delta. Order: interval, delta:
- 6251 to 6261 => 352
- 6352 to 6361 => 340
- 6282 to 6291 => 349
